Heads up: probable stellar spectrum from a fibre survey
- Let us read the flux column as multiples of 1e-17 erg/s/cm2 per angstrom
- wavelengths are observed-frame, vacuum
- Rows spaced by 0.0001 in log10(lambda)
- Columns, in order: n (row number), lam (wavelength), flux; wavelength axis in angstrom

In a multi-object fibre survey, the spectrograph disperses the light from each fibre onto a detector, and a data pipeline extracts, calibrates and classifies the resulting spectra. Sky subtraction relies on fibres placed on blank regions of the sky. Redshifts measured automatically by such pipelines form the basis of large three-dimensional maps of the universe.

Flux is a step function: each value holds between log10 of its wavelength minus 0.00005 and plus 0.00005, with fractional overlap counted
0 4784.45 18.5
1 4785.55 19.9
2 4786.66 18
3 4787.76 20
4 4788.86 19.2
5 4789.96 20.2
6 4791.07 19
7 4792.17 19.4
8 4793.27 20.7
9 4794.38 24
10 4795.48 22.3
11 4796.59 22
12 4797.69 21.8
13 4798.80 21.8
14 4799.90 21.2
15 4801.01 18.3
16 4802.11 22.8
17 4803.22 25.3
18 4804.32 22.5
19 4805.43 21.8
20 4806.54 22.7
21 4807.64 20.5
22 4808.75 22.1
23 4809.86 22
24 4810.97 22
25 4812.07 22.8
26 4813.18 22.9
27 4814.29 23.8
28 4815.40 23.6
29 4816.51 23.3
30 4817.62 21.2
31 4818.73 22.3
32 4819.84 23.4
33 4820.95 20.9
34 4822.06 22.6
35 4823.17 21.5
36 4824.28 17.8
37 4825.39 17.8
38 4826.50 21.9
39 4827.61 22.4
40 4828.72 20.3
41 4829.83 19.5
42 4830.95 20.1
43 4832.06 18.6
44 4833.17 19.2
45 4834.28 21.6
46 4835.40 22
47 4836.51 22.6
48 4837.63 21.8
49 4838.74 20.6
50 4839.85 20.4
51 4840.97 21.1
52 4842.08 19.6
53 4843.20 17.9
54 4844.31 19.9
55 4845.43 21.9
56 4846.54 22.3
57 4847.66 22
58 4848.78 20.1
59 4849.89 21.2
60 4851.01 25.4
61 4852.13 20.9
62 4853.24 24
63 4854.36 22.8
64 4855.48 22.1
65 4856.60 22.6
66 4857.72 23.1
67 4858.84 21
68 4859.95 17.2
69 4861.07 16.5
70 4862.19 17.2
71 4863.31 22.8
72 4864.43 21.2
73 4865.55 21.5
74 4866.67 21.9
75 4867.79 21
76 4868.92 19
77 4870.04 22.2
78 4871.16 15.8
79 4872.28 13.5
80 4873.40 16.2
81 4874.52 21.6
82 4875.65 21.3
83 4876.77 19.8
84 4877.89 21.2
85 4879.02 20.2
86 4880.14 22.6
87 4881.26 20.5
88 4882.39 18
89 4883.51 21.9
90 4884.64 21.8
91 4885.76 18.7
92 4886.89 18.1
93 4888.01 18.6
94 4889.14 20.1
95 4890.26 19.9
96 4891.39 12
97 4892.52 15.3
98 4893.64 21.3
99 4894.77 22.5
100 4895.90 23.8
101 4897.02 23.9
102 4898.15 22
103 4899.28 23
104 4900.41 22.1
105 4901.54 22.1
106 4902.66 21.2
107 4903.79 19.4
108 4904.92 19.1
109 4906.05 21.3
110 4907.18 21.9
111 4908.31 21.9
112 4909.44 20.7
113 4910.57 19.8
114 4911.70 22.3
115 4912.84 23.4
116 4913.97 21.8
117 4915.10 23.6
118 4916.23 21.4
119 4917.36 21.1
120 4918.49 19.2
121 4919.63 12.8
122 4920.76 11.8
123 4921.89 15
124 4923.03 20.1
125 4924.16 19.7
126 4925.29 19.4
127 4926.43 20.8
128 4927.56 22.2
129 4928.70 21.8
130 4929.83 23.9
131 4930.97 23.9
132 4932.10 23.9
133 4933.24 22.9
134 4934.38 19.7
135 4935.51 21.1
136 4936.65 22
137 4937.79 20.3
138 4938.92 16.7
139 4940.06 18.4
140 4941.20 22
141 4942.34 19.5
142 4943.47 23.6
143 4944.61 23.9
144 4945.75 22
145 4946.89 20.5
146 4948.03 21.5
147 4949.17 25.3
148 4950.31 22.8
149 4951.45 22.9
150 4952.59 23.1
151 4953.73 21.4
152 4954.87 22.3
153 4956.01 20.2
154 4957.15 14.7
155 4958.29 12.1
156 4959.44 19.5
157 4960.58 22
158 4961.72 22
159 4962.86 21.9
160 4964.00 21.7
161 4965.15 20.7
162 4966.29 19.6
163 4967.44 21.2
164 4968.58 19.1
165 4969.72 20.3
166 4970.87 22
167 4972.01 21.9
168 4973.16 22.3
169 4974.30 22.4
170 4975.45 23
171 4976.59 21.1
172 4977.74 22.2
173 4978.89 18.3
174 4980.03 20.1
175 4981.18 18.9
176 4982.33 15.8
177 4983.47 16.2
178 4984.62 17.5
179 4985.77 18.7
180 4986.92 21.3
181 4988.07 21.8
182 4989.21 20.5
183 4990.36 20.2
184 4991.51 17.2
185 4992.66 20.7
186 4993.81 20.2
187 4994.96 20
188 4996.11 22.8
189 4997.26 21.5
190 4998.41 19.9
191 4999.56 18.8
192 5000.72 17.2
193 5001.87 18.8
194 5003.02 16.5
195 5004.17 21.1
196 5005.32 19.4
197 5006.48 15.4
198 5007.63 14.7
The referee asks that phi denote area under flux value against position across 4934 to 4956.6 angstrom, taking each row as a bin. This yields 485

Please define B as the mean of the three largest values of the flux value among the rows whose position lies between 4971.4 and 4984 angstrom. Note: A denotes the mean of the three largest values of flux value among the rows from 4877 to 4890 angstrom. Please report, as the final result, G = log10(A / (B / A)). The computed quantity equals 1.34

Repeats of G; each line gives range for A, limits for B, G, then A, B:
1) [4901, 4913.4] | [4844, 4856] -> 1.33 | 22.6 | 24.1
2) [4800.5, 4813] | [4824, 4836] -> 1.40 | 23.6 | 22.1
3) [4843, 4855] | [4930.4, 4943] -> 1.39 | 24.1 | 23.6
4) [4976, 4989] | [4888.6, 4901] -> 1.30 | 21.8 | 23.6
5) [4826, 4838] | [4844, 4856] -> 1.32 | 22.3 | 24.1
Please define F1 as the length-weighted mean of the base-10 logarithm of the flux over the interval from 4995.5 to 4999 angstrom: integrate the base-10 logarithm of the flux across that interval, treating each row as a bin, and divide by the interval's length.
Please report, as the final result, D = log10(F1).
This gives 0.124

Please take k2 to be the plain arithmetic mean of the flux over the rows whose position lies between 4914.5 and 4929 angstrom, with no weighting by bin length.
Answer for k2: 19.1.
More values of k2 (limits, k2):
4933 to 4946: 21.0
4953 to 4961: 18.9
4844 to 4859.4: 22.1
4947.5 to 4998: 20.5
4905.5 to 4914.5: 21.6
